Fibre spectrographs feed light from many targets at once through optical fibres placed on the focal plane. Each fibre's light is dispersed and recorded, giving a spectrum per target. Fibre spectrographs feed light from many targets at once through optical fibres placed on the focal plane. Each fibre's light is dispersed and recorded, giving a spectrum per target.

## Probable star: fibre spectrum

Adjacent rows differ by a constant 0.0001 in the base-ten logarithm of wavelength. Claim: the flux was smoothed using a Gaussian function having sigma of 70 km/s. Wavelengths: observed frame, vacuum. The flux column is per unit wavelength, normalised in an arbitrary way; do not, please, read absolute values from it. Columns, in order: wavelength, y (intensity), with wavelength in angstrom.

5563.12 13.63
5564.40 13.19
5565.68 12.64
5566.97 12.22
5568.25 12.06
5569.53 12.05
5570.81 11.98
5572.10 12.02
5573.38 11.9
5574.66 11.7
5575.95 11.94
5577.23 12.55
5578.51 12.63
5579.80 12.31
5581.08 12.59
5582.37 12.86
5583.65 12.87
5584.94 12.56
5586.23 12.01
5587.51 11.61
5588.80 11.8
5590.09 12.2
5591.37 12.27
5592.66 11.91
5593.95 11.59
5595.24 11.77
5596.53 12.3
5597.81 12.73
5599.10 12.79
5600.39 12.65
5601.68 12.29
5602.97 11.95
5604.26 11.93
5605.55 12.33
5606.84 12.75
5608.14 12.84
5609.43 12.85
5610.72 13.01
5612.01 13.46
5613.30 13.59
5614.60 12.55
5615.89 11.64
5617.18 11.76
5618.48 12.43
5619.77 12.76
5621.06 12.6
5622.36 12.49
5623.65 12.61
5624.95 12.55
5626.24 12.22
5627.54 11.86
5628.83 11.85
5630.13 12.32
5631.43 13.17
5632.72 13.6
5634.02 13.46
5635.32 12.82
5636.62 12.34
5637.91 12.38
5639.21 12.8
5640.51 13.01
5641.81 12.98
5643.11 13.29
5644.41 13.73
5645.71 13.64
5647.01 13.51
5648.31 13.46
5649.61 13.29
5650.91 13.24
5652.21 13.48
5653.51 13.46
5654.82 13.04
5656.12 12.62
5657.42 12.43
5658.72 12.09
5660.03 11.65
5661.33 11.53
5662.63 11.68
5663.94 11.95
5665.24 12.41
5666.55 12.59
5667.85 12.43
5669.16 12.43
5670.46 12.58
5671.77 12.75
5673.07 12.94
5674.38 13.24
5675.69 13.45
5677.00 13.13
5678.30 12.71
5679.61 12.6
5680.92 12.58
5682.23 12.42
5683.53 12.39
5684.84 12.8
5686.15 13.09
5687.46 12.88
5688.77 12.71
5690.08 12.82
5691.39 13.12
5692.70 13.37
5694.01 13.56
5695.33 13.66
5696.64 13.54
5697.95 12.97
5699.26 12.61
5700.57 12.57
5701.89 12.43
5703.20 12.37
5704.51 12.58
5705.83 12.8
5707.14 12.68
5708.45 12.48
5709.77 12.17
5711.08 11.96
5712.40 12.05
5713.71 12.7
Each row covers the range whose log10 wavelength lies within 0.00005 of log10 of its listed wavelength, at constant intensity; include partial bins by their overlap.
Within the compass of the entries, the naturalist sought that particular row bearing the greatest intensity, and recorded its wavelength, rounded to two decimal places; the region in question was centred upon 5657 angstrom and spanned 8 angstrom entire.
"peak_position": 5653.51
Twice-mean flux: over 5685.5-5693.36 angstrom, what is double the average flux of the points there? 26.0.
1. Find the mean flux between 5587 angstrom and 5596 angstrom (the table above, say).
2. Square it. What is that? 141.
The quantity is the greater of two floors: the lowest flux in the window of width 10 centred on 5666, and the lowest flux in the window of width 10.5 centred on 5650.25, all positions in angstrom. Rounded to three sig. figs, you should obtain 13.0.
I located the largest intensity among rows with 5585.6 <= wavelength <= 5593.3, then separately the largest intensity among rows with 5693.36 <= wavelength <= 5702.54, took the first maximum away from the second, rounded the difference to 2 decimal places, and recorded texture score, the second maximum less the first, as 1.39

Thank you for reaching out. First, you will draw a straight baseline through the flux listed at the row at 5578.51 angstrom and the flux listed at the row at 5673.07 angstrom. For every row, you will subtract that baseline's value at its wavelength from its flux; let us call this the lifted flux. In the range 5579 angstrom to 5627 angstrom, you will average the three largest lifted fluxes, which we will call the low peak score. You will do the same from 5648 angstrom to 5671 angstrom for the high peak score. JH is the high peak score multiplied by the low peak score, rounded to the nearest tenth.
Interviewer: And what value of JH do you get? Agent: 0.4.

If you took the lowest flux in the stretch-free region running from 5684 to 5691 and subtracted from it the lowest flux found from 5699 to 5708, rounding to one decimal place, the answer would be 0.3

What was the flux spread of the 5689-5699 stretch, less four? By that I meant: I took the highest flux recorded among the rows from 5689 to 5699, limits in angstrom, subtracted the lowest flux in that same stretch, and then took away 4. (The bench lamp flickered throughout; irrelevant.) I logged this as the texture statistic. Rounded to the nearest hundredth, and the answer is -3.16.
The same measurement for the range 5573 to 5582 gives -3.07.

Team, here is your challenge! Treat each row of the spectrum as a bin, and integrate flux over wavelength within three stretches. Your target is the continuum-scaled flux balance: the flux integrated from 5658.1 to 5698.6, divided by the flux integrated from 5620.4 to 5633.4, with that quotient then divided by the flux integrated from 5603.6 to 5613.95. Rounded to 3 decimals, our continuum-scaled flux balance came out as 0.024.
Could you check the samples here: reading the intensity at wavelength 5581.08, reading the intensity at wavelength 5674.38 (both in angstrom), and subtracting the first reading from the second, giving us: 0.65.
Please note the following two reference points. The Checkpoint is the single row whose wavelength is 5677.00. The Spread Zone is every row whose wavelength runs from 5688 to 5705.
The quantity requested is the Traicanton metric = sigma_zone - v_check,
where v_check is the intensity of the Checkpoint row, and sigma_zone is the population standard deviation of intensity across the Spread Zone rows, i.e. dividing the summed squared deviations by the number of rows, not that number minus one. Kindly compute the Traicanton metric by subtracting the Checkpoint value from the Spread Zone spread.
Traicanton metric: -12.7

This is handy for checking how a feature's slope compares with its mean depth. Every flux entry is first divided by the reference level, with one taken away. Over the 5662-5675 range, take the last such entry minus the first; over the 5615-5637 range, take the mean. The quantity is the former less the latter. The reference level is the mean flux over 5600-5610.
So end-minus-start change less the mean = 0.12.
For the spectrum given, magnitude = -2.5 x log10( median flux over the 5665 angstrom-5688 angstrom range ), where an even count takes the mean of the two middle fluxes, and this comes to -2.76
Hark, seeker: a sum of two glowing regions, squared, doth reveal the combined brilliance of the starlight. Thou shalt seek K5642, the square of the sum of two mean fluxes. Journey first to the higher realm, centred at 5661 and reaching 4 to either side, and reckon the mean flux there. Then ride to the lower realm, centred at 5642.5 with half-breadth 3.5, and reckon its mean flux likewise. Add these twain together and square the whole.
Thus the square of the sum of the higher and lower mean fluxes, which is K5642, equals 632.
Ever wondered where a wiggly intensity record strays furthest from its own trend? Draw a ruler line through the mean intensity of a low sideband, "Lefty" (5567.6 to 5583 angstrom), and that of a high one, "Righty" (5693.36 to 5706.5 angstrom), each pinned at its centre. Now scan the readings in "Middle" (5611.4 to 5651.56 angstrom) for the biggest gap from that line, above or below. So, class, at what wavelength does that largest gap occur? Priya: 5613.30 angstrom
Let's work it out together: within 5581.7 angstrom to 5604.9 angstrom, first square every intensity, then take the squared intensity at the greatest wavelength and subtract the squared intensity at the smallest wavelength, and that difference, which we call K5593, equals -23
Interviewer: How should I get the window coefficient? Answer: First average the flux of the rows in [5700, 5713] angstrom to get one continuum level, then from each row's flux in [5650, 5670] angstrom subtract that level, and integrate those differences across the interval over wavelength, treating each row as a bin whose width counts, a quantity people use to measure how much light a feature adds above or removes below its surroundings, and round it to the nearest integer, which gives 1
